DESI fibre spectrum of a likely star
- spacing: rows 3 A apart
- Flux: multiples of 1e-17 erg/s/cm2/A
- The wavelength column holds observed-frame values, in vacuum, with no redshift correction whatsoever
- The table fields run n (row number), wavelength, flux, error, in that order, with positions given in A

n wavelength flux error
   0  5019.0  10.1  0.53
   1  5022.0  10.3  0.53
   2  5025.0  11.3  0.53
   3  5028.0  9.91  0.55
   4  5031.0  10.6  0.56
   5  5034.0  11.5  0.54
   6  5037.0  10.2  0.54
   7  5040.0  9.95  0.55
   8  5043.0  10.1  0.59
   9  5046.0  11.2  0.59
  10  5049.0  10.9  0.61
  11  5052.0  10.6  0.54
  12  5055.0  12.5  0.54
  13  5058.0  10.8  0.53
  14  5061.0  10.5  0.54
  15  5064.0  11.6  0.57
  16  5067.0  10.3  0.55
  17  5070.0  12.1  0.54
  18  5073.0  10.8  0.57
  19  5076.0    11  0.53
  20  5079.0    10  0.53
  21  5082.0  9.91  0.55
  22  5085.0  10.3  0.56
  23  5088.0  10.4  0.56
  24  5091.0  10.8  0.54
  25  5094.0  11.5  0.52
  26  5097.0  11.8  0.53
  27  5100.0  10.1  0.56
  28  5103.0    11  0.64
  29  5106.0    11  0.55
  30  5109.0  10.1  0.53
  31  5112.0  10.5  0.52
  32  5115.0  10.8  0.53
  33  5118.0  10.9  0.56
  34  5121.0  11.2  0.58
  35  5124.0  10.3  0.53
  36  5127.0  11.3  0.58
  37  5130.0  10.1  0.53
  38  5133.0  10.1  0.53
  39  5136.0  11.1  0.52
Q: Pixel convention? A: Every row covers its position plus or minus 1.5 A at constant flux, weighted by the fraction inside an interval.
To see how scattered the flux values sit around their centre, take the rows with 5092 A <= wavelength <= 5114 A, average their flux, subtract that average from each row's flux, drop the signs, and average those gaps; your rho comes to 0.53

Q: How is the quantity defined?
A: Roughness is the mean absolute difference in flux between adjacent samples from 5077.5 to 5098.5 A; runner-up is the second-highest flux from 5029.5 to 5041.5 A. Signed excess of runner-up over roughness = 10.3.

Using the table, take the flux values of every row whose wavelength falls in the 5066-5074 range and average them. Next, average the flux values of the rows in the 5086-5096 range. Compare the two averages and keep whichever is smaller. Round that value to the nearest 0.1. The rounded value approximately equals 10.9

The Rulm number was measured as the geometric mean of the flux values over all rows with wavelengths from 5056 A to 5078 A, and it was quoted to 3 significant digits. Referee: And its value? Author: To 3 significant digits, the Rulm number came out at 11.0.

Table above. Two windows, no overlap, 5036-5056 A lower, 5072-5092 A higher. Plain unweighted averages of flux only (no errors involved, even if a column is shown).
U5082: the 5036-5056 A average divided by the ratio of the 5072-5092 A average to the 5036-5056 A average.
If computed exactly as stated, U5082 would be 11.1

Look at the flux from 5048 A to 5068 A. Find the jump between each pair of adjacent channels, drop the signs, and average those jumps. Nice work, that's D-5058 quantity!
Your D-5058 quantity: 1.10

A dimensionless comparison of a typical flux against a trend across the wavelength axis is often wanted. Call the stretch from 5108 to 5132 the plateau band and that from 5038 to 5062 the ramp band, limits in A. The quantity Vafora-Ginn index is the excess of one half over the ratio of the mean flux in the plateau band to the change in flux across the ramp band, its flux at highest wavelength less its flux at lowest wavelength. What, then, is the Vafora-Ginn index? -19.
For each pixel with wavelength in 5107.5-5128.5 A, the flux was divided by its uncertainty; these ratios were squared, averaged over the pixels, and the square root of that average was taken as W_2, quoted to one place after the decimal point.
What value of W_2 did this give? 19.6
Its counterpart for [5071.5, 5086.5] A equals 19.0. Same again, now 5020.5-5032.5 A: 19.5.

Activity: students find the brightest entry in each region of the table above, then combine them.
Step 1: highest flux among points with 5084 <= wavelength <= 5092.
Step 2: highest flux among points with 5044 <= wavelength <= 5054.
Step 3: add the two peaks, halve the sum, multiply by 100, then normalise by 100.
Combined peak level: 11.0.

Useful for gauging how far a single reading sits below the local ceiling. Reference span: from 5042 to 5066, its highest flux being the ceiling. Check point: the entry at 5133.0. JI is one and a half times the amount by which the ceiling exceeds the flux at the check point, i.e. 3.6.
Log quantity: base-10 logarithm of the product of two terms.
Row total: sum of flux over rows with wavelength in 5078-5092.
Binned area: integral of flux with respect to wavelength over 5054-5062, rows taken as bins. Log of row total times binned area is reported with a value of 3.7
